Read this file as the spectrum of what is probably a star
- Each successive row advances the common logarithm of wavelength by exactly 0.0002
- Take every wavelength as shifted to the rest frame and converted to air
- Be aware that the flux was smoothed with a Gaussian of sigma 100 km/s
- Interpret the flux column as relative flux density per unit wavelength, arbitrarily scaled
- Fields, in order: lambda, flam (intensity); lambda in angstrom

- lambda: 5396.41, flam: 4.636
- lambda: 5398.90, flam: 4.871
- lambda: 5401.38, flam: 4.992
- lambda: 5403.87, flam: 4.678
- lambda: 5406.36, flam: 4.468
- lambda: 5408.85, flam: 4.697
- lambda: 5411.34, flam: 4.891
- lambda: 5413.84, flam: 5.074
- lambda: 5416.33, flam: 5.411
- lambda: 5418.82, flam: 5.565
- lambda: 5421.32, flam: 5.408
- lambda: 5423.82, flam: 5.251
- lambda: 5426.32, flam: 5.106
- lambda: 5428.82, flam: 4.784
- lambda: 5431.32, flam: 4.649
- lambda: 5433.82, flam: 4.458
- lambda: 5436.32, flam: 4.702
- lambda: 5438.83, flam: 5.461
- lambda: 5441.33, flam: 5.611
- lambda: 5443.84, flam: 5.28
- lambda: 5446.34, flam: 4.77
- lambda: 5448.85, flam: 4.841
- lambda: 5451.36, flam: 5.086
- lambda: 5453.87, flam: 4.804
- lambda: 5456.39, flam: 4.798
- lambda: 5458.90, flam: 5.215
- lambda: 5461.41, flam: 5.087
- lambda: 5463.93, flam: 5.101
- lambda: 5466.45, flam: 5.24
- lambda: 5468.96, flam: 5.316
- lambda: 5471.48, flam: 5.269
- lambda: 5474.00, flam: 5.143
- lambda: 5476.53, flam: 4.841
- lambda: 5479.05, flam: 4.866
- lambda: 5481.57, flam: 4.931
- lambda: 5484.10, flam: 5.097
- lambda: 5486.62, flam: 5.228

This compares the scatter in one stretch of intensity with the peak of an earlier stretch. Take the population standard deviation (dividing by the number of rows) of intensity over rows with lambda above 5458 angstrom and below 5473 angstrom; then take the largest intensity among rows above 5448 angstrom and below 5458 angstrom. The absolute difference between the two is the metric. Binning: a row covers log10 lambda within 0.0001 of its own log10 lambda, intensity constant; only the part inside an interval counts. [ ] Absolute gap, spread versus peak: 5.00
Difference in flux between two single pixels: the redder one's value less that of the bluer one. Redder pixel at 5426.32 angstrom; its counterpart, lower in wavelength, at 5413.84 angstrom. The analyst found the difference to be 0.0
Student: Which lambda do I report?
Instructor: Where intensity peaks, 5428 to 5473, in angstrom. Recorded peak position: 5441.33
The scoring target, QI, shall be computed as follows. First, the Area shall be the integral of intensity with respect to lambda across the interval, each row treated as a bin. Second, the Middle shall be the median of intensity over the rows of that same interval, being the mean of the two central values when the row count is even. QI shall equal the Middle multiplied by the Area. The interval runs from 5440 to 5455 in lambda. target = 378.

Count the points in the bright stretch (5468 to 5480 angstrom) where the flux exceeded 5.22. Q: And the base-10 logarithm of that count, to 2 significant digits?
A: 0.30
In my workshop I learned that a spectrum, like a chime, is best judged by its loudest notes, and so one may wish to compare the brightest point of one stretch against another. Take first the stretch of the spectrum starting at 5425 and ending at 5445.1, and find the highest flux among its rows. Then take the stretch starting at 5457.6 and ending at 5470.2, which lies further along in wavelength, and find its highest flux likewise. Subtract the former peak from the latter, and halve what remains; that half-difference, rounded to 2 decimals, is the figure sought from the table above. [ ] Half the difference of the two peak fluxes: -0.15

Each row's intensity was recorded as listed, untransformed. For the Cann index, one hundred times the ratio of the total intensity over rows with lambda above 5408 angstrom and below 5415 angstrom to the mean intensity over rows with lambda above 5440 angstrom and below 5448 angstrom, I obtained 281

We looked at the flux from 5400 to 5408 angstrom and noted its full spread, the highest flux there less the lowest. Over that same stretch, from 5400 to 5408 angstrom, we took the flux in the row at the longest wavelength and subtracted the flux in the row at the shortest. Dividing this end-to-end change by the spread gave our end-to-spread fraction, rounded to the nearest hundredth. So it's -1.00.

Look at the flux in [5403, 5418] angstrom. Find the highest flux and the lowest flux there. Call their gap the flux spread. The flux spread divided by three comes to 0.314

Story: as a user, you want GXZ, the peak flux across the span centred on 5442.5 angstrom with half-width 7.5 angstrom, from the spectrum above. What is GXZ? 5.611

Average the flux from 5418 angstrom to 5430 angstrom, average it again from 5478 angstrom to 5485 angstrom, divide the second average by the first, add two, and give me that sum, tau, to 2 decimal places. 2.95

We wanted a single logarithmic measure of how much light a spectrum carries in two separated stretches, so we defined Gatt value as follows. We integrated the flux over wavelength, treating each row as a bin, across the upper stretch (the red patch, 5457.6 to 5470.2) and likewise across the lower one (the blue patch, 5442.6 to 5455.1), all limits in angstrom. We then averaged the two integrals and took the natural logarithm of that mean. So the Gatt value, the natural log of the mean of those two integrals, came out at 4.15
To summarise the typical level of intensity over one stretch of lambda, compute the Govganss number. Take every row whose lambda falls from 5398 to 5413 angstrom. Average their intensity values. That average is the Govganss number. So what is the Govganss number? 4.77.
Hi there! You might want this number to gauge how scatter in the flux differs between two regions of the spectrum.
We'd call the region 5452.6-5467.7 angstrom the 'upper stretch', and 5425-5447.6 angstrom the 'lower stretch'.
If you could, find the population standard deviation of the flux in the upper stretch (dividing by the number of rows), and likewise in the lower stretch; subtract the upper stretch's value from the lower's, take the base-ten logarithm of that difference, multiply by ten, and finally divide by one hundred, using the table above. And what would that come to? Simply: -0.070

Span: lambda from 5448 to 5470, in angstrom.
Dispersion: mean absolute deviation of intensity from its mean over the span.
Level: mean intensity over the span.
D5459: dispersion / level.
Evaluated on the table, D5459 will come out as 0.032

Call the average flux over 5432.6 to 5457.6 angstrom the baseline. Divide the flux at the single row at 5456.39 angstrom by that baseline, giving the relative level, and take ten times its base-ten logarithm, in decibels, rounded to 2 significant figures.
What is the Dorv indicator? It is -0.16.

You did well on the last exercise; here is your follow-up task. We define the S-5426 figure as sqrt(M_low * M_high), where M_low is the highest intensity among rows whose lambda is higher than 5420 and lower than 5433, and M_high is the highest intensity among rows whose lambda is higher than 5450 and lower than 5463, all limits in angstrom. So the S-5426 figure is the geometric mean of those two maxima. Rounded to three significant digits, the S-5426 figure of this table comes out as 5.31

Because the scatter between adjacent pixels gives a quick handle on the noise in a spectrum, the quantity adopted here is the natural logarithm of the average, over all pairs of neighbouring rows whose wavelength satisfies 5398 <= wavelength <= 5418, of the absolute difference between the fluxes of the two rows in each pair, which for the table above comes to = -1.5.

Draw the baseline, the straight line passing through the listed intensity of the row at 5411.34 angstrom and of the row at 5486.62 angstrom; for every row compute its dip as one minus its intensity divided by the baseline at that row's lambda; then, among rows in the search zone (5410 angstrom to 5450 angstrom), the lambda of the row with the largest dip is 5433.82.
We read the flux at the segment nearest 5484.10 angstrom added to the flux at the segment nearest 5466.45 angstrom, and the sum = 10.3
